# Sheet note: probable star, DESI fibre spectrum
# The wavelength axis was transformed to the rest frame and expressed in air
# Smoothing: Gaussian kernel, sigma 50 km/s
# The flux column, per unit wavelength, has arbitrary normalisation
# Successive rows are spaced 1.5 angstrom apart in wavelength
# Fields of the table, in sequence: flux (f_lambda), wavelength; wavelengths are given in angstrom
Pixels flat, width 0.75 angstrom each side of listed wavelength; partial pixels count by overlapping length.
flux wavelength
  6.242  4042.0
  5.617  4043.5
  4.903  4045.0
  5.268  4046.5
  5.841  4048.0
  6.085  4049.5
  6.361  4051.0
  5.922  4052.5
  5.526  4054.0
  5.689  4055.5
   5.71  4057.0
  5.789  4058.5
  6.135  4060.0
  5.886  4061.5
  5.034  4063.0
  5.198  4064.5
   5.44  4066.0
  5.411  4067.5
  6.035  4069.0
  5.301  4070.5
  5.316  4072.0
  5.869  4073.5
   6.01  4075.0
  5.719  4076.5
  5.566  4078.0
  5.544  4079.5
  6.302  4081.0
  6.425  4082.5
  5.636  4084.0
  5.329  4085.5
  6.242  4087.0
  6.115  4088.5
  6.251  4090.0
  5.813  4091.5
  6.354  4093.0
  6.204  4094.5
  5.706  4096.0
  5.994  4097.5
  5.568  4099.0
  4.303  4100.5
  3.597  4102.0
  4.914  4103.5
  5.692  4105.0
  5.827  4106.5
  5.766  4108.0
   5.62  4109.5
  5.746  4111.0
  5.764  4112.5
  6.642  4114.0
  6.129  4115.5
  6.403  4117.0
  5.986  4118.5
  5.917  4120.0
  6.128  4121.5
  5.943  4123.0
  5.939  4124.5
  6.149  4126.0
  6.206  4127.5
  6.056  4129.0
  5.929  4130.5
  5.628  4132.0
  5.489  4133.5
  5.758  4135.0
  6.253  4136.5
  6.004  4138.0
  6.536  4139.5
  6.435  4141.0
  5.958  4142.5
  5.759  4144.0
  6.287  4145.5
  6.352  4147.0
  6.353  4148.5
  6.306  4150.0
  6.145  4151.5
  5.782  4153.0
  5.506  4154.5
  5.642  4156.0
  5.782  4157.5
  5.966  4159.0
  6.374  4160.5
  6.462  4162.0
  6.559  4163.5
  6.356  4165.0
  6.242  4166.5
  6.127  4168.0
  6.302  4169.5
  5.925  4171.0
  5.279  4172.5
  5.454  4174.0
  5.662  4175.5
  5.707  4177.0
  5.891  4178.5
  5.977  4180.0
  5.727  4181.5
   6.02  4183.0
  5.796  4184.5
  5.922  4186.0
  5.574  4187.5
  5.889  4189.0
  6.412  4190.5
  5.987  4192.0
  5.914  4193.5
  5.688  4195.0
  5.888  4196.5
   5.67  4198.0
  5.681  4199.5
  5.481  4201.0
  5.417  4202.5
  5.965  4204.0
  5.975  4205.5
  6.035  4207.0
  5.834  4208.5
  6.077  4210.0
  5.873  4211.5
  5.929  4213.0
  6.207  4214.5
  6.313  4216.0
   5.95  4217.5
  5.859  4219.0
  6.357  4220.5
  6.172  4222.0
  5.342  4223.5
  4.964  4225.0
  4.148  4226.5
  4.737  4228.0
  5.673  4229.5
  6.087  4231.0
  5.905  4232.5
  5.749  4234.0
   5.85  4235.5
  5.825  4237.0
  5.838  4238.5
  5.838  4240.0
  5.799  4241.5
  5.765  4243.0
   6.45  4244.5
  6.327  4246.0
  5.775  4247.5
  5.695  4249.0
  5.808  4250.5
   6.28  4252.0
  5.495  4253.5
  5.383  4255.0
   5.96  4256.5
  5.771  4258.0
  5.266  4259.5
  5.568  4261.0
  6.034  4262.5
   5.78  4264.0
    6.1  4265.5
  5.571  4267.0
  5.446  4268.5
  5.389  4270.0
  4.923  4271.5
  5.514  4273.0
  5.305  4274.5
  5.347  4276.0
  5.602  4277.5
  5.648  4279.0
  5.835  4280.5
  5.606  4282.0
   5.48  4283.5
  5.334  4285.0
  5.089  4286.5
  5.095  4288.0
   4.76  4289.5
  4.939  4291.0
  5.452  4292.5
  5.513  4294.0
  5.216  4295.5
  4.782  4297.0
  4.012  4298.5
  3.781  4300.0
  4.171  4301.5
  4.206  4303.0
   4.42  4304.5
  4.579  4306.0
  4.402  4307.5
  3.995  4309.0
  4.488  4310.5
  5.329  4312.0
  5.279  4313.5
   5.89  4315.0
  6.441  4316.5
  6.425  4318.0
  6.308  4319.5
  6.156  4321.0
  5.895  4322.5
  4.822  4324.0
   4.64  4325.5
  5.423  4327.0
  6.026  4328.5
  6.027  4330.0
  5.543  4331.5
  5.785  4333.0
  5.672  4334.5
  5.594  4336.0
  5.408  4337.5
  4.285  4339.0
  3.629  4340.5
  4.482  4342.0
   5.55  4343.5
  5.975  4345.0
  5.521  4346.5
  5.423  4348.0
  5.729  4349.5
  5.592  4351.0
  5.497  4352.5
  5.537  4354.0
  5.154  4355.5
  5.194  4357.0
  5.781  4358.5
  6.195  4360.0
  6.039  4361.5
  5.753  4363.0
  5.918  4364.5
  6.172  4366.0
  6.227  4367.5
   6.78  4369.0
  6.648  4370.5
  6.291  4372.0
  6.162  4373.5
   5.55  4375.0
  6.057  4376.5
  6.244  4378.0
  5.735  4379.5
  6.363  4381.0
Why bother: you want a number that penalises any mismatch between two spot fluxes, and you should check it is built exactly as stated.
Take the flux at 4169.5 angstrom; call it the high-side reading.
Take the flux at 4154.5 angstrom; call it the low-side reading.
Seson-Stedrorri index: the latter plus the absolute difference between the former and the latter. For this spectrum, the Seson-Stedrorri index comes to 6.30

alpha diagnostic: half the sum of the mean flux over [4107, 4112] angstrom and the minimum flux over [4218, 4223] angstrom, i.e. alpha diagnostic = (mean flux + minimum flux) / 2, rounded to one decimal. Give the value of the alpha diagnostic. 5.8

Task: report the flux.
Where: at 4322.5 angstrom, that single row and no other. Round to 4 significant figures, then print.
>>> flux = 5.895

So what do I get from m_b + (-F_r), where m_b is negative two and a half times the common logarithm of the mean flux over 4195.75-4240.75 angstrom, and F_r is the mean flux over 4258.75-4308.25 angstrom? -7.06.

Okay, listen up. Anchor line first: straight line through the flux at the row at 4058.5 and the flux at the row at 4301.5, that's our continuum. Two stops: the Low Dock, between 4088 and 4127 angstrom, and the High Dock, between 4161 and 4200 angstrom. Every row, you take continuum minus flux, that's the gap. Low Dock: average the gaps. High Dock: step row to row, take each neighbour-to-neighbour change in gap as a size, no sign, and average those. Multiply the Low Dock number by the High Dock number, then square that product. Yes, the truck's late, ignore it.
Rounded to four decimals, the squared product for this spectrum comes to 0.0054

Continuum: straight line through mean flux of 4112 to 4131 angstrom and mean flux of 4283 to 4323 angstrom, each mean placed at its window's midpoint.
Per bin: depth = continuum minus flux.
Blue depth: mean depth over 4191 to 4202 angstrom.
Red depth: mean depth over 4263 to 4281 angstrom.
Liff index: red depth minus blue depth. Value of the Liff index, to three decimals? -0.198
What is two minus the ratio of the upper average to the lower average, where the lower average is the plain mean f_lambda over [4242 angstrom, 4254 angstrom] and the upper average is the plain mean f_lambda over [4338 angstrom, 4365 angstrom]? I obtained 1.09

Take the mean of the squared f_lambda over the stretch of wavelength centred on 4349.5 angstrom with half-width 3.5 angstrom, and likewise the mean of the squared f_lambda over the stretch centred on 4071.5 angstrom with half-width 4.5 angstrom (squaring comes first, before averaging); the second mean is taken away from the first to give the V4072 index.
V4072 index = -1.3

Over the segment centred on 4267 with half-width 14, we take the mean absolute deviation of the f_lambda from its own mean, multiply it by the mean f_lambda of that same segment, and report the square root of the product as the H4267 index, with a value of 1.12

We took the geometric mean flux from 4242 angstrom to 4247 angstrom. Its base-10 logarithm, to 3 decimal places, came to 0.791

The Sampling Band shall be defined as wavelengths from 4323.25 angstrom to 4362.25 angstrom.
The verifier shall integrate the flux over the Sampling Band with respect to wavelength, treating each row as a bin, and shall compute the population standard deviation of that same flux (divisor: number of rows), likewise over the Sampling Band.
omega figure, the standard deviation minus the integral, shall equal -210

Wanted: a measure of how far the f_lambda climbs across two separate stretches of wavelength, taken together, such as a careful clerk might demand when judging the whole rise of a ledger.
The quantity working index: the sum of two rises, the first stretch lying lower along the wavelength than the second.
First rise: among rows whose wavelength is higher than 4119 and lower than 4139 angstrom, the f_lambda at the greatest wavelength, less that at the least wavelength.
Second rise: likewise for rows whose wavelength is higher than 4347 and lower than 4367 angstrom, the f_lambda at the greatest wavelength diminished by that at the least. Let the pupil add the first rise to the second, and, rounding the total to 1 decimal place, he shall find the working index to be 0.8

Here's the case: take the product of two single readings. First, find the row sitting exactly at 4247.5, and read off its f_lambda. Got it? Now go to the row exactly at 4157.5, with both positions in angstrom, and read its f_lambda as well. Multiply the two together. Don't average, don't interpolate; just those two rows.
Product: 33.4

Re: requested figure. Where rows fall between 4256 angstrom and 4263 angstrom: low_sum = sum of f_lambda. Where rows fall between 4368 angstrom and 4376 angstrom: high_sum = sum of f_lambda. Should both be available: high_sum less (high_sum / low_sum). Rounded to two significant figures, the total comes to 30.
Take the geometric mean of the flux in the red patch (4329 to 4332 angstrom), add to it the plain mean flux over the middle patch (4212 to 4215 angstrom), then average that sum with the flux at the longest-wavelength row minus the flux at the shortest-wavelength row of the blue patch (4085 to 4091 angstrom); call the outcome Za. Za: 6.4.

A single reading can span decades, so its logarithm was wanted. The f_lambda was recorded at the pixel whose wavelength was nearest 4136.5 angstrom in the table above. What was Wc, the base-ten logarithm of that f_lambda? 0.80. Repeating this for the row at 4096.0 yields 0.76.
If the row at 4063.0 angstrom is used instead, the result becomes 0.70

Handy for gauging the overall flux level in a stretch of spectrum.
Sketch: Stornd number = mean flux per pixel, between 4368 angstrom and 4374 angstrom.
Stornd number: 6.47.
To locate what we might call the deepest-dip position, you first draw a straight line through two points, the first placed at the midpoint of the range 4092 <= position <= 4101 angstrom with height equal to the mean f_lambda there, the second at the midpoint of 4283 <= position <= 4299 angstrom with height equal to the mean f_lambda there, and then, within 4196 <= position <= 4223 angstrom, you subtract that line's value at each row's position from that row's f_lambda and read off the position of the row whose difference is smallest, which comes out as 4202.5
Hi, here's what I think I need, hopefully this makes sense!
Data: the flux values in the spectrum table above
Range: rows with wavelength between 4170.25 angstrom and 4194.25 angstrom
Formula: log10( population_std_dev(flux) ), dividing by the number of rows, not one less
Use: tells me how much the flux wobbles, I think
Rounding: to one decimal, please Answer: -0.6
